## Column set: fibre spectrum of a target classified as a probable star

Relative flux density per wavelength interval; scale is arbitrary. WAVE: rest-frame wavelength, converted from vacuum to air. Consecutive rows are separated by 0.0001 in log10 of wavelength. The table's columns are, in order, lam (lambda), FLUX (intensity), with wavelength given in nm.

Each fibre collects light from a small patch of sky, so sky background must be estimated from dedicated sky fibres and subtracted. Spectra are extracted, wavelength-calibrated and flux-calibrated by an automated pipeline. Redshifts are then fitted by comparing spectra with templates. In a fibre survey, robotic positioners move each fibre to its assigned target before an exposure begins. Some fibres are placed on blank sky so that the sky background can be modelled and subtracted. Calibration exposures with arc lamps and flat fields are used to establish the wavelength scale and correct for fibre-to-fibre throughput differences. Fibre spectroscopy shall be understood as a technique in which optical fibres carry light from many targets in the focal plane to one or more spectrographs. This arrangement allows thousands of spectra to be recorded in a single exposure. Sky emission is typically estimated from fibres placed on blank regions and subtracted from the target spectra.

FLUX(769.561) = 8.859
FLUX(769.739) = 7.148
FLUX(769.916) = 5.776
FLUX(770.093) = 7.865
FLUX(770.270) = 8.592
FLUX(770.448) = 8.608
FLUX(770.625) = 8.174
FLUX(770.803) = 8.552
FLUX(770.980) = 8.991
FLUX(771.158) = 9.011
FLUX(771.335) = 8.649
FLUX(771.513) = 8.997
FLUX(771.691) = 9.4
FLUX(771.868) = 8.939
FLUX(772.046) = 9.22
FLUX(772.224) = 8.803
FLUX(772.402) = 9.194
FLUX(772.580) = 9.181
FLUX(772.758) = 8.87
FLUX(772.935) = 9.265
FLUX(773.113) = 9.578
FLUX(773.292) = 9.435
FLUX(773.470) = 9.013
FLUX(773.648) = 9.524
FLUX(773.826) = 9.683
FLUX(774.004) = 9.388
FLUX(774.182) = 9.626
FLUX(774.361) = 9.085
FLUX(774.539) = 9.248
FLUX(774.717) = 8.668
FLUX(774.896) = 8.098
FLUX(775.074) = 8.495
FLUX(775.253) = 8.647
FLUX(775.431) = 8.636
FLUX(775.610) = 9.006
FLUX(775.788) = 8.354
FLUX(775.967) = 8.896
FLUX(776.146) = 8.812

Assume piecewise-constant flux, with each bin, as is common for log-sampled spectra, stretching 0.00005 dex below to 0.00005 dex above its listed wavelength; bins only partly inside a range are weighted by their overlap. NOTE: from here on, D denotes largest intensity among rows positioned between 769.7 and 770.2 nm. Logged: 7.865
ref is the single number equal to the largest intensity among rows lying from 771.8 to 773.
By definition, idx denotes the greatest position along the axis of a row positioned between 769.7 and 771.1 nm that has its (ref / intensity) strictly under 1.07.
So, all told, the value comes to 770.980 nm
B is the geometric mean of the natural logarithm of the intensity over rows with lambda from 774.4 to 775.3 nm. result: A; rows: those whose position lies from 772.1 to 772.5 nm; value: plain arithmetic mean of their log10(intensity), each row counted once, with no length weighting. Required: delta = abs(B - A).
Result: 1.20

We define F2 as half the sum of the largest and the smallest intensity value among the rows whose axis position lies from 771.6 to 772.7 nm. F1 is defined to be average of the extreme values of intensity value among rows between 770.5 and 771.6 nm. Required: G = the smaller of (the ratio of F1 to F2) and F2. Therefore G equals 0.94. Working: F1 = 8.6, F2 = 9.10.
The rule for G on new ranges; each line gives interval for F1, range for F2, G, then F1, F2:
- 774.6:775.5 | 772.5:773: 0.92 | 8.4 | 9.07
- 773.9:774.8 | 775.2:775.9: 1.05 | 9.1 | 8.68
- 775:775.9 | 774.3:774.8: 0.97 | 8.7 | 8.96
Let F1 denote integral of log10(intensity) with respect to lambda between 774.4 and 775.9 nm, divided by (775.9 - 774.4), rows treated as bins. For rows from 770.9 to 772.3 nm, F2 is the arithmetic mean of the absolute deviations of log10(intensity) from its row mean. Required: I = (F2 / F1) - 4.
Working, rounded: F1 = 0.938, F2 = 0.008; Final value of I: -3.99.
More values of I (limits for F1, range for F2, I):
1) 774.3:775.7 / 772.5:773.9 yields -3.99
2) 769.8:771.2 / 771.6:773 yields -3.99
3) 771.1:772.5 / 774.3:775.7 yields -3.99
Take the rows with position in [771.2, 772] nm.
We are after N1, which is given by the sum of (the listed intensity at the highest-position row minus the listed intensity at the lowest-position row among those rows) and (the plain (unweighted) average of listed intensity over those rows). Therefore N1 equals 9.3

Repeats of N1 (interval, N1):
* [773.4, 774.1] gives 9.8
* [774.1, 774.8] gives 8.2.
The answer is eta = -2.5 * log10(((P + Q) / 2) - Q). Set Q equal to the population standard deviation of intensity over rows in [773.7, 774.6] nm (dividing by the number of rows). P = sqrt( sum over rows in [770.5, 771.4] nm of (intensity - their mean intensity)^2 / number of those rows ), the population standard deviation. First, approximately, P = 0.31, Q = 0.23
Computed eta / 3.4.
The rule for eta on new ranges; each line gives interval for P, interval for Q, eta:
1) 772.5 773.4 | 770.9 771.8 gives 7.1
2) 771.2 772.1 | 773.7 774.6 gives 4.5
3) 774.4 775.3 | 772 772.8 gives 2.5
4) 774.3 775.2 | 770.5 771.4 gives 3.2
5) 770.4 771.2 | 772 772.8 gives 3.0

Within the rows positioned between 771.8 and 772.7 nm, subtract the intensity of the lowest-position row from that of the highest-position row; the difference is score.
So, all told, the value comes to 0.2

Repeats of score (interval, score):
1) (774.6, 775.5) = 0.0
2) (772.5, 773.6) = -0.2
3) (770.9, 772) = -0.1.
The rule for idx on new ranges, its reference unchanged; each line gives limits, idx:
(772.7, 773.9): 773.826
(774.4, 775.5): 774.717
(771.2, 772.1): 772.046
